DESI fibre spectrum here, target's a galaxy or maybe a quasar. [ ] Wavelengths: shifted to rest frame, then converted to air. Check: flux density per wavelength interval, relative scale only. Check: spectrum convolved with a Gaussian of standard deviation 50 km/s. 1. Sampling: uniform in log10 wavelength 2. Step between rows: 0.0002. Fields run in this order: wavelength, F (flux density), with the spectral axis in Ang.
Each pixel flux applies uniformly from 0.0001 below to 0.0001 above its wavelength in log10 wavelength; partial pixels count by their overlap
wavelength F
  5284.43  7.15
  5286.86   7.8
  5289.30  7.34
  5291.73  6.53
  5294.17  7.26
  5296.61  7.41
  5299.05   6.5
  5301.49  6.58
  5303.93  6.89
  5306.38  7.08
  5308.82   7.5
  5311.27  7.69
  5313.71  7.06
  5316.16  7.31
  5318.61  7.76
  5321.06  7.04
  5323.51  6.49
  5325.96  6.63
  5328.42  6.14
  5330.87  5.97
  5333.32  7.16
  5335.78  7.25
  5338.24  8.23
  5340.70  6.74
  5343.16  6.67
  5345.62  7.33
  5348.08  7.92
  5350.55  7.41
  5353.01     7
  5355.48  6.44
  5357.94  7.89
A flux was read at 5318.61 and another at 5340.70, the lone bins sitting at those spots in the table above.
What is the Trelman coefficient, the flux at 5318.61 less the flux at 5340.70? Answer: 1.0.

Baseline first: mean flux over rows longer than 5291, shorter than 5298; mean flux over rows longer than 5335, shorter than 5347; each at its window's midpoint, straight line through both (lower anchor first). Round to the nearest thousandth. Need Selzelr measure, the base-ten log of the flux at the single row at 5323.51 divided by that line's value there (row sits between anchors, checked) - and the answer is -0.044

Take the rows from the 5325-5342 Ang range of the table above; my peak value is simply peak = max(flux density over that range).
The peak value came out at 8.23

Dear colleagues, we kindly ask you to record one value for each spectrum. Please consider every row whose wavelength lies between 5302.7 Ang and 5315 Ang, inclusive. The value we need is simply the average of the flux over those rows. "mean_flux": 7.2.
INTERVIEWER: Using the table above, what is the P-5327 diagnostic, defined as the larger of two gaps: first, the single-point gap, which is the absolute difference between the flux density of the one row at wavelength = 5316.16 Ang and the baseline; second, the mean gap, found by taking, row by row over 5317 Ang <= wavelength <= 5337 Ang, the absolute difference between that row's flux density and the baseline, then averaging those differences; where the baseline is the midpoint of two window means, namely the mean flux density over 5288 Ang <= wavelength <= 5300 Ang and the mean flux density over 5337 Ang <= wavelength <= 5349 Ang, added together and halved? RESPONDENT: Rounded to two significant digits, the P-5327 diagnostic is 0.54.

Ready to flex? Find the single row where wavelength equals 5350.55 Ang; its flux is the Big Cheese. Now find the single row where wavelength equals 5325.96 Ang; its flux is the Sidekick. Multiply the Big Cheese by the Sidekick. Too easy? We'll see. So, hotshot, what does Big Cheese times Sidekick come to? 49.1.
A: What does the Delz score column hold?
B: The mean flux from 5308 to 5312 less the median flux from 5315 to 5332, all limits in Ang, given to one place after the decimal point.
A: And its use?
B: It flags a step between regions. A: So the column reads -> 1.0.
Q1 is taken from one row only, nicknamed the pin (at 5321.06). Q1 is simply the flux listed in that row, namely 7.04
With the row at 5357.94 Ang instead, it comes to 7.89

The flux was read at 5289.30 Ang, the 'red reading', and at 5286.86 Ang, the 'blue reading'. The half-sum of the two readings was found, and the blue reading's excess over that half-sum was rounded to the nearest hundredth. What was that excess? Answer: 0.23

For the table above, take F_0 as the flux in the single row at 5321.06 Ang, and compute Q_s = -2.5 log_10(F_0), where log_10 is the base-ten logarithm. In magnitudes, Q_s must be -2.12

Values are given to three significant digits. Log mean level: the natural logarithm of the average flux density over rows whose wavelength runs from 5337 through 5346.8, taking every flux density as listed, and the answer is 1.98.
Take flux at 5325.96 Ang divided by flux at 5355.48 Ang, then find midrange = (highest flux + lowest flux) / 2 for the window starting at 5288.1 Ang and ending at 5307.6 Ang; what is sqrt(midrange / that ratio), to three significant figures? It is 2.60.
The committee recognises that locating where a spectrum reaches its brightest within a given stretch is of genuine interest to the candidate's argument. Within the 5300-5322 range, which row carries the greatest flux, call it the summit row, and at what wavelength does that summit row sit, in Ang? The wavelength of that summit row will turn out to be 5318.61 Ang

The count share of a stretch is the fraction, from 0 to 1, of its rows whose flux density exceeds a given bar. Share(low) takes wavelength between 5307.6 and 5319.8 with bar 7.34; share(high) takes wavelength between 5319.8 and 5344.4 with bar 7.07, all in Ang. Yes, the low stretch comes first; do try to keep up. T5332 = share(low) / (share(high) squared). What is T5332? 6.7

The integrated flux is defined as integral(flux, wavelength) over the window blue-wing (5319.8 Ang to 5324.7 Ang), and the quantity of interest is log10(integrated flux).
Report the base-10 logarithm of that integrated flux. 1.52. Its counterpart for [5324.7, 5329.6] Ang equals 1.50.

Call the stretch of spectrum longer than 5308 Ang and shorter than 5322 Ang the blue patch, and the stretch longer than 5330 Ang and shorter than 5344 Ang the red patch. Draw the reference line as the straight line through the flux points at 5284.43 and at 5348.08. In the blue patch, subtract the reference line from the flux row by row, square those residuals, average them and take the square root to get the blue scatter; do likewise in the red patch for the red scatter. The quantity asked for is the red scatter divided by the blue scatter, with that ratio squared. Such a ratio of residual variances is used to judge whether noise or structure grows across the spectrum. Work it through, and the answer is 10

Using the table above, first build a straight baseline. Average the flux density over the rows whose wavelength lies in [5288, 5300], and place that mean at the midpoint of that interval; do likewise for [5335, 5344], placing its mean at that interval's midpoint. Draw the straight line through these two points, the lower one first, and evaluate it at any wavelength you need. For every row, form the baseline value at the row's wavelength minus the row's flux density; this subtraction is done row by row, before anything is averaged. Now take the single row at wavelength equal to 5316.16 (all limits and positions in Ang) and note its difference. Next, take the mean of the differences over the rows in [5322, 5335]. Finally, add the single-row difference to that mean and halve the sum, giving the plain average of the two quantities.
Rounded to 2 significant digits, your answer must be 0.25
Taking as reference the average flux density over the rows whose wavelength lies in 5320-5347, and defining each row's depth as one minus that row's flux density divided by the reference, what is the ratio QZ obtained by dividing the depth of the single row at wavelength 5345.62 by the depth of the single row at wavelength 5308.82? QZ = 0.7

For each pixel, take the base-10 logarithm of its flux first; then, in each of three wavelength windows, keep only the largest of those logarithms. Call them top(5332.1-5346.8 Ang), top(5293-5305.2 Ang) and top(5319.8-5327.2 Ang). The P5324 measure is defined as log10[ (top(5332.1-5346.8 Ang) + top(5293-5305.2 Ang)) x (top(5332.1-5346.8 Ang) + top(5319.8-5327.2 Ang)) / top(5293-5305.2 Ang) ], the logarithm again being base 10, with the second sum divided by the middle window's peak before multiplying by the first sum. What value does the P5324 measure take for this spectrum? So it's 0.559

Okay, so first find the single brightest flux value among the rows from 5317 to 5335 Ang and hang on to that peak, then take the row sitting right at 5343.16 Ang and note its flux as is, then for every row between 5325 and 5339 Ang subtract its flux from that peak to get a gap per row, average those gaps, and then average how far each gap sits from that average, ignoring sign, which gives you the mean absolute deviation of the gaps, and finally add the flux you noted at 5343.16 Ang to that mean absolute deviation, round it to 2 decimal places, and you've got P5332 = 7.32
